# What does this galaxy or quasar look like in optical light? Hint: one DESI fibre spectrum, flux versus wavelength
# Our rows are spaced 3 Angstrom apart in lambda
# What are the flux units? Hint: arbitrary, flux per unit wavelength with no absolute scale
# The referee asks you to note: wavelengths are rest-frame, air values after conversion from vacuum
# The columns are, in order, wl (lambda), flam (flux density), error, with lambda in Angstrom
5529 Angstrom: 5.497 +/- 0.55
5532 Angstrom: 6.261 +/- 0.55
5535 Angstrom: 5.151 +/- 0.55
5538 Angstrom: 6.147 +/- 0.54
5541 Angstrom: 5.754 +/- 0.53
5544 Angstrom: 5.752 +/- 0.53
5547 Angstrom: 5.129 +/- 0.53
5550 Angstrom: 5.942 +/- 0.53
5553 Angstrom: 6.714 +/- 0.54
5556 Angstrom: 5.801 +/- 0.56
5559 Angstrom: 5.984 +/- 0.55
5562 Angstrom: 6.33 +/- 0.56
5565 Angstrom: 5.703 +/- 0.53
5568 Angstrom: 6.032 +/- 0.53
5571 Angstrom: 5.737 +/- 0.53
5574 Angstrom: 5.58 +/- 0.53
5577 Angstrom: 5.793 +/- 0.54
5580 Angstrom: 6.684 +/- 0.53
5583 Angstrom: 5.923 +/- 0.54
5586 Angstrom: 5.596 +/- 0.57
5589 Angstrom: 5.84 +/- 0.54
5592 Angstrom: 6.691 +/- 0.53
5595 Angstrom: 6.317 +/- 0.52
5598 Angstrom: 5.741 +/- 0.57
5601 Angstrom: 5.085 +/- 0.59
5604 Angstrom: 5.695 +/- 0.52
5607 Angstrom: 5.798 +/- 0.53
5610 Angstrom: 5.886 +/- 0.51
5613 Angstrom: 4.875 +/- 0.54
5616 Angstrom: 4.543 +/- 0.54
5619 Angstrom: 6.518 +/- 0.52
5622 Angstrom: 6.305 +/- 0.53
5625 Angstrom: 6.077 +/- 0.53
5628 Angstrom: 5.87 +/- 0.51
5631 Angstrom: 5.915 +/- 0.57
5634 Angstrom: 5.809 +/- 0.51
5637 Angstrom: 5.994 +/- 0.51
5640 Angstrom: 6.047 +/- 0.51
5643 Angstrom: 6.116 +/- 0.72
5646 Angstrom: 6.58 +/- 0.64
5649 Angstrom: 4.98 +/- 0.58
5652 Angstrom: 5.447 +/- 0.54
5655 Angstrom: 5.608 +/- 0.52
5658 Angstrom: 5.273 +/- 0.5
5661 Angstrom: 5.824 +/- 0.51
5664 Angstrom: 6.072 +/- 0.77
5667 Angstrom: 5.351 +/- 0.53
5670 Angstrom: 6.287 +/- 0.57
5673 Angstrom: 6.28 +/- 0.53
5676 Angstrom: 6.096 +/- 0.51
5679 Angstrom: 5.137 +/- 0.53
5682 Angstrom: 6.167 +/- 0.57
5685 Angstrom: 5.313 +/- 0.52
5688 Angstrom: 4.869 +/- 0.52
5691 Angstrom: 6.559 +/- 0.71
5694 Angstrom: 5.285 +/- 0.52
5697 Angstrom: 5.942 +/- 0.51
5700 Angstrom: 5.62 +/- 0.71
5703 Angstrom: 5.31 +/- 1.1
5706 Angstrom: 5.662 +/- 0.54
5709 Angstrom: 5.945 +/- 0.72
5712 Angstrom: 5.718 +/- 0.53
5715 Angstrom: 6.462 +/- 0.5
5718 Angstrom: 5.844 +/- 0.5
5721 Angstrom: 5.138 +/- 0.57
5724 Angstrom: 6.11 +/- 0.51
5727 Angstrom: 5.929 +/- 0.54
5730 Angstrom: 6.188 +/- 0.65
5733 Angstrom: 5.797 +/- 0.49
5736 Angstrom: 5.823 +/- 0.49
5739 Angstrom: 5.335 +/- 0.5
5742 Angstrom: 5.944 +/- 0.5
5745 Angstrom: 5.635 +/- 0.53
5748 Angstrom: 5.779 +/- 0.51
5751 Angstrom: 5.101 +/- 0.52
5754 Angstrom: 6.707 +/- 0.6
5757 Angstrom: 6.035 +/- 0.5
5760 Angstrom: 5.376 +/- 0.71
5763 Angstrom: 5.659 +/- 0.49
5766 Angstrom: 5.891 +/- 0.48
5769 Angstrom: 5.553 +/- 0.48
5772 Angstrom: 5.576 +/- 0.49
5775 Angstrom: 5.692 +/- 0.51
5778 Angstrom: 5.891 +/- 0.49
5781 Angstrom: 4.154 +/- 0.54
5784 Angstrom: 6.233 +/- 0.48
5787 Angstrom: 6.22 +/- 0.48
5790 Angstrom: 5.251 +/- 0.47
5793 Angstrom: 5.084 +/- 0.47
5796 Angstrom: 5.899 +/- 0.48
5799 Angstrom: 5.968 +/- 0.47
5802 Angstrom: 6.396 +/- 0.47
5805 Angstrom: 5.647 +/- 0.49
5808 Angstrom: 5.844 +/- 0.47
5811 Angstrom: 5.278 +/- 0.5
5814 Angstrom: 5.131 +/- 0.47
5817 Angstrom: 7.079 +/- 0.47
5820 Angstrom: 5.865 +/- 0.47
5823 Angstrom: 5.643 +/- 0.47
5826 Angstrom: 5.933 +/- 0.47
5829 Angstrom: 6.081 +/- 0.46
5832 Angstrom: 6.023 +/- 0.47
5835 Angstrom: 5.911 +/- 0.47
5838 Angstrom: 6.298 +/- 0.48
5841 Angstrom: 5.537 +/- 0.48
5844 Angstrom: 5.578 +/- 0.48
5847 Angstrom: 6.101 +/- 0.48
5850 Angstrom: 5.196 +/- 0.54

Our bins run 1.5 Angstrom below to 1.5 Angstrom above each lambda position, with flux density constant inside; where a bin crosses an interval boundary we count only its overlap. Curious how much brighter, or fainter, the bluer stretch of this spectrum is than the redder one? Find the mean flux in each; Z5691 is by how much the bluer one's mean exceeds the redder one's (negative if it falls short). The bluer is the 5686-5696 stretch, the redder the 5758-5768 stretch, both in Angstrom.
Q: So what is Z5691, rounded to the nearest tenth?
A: -0.1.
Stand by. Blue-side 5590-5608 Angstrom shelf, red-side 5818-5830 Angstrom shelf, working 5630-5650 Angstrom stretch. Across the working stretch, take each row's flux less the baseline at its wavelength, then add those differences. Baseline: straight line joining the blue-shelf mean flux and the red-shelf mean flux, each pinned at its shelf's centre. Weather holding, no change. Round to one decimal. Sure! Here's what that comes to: 0.2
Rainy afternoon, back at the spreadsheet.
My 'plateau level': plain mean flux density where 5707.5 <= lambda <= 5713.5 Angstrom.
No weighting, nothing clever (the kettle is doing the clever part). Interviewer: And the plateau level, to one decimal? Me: 5.8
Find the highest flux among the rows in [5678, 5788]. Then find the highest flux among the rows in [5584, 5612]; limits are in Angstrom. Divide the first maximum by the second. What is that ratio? 1.00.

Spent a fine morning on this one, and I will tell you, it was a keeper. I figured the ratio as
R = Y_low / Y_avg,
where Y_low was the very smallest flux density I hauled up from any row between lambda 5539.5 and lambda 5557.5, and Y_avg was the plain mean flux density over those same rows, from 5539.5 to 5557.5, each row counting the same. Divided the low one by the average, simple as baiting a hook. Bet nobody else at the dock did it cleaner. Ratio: 0.88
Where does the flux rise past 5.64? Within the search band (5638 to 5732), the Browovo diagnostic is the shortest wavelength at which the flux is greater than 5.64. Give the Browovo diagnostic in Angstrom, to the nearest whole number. 5640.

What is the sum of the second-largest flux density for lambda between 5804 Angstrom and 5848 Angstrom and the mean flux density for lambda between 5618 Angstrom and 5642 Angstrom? 12.36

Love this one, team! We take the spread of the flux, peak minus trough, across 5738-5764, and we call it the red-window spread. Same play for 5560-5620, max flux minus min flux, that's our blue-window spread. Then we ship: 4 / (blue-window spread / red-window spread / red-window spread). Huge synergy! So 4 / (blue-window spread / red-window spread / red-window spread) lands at 4.8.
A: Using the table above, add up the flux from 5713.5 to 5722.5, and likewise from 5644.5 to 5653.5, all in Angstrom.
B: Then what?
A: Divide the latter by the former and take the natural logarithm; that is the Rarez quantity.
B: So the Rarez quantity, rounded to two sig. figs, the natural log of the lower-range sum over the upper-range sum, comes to -0.025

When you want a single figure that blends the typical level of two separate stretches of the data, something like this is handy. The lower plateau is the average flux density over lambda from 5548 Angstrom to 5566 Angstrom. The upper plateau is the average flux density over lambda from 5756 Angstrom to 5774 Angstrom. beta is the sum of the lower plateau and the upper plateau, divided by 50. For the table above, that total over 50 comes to 0.235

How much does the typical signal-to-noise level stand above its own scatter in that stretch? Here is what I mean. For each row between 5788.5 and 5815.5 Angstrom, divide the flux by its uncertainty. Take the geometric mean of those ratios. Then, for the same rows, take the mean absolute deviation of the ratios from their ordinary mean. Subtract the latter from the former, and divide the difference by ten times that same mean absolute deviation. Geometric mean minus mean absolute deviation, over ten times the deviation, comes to 1.3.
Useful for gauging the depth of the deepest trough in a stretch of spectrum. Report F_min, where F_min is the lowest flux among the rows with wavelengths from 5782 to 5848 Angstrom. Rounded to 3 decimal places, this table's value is 5.084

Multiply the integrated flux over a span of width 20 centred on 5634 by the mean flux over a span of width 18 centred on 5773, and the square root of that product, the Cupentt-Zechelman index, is 26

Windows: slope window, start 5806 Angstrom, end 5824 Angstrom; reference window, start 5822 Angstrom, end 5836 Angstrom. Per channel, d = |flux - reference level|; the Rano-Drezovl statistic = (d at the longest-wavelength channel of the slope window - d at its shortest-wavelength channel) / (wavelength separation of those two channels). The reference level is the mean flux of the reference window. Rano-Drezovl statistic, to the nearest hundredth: 0.01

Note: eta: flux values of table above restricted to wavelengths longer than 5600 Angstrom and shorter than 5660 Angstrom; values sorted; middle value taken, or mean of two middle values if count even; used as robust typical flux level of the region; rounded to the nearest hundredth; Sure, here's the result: 5.84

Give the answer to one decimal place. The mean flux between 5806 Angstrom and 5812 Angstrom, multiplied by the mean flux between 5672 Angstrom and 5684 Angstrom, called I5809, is 32.9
